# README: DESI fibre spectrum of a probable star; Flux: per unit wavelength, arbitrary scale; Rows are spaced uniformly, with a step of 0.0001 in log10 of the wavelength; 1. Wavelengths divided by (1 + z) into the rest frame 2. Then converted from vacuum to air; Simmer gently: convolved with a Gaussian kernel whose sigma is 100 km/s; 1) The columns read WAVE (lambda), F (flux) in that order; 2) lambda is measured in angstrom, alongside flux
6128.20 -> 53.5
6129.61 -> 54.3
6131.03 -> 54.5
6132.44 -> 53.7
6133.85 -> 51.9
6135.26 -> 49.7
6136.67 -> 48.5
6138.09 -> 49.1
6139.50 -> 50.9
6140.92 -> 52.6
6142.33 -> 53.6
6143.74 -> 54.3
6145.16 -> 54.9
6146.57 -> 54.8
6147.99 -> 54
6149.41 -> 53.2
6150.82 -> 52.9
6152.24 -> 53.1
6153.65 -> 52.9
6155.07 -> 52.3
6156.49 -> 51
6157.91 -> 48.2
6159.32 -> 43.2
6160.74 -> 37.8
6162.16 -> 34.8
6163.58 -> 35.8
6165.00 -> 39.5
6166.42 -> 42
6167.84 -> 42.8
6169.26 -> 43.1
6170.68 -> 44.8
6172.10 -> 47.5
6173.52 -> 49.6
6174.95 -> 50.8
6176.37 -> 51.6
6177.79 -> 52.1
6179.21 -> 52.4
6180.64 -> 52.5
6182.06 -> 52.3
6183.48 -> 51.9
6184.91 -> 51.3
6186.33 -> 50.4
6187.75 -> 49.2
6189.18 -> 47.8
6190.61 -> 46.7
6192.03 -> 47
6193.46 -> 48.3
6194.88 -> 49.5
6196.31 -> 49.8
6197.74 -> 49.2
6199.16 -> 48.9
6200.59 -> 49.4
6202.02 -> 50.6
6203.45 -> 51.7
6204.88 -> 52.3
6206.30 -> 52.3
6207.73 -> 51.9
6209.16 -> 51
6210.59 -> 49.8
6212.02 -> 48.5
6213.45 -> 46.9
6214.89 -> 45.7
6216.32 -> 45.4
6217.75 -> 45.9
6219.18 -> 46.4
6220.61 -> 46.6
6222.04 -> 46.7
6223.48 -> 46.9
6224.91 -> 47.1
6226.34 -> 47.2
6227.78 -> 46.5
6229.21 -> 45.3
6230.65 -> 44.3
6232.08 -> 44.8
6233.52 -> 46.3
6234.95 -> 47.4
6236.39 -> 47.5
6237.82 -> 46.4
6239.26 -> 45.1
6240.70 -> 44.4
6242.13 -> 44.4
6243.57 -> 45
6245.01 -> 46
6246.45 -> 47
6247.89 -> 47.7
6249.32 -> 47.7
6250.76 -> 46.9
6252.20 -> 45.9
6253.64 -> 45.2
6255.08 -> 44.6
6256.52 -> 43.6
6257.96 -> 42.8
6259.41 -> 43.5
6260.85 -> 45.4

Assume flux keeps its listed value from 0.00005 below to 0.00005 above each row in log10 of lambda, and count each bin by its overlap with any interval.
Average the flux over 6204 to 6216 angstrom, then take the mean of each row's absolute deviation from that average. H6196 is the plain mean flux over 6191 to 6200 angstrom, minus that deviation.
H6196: 46.7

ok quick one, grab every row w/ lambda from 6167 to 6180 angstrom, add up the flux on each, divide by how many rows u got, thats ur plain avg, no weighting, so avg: 48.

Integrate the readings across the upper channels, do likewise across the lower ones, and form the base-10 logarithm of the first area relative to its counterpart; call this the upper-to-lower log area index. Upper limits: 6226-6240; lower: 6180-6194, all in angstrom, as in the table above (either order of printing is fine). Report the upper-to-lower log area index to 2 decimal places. -0.03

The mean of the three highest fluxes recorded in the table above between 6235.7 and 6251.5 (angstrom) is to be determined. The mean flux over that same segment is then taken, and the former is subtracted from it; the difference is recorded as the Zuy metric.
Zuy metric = -1.4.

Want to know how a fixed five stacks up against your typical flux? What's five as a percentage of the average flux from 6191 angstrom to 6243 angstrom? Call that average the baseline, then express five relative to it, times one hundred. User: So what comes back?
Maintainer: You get 10.5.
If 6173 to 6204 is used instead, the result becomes 10.0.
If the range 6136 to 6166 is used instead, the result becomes 10.2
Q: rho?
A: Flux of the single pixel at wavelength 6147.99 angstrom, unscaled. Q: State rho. 54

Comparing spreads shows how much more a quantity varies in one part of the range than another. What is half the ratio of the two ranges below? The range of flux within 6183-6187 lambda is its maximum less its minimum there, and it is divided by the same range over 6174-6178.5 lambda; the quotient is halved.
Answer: 0.58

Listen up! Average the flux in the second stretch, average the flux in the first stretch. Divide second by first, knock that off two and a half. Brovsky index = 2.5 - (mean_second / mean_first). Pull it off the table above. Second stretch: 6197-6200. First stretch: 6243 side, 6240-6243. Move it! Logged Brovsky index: 1.40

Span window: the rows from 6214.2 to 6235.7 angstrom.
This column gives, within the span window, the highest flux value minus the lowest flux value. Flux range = 3.1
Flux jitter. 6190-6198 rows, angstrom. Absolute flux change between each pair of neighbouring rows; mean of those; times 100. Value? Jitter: 74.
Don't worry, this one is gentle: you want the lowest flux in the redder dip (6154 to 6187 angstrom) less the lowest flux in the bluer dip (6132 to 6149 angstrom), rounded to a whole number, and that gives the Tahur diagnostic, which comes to -14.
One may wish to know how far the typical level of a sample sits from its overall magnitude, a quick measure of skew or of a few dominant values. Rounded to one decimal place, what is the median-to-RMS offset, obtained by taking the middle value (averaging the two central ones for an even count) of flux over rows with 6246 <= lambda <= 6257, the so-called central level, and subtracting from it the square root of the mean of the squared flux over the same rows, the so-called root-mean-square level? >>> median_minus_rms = 0.3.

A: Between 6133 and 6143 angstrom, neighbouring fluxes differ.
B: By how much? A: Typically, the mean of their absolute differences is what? 1.4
